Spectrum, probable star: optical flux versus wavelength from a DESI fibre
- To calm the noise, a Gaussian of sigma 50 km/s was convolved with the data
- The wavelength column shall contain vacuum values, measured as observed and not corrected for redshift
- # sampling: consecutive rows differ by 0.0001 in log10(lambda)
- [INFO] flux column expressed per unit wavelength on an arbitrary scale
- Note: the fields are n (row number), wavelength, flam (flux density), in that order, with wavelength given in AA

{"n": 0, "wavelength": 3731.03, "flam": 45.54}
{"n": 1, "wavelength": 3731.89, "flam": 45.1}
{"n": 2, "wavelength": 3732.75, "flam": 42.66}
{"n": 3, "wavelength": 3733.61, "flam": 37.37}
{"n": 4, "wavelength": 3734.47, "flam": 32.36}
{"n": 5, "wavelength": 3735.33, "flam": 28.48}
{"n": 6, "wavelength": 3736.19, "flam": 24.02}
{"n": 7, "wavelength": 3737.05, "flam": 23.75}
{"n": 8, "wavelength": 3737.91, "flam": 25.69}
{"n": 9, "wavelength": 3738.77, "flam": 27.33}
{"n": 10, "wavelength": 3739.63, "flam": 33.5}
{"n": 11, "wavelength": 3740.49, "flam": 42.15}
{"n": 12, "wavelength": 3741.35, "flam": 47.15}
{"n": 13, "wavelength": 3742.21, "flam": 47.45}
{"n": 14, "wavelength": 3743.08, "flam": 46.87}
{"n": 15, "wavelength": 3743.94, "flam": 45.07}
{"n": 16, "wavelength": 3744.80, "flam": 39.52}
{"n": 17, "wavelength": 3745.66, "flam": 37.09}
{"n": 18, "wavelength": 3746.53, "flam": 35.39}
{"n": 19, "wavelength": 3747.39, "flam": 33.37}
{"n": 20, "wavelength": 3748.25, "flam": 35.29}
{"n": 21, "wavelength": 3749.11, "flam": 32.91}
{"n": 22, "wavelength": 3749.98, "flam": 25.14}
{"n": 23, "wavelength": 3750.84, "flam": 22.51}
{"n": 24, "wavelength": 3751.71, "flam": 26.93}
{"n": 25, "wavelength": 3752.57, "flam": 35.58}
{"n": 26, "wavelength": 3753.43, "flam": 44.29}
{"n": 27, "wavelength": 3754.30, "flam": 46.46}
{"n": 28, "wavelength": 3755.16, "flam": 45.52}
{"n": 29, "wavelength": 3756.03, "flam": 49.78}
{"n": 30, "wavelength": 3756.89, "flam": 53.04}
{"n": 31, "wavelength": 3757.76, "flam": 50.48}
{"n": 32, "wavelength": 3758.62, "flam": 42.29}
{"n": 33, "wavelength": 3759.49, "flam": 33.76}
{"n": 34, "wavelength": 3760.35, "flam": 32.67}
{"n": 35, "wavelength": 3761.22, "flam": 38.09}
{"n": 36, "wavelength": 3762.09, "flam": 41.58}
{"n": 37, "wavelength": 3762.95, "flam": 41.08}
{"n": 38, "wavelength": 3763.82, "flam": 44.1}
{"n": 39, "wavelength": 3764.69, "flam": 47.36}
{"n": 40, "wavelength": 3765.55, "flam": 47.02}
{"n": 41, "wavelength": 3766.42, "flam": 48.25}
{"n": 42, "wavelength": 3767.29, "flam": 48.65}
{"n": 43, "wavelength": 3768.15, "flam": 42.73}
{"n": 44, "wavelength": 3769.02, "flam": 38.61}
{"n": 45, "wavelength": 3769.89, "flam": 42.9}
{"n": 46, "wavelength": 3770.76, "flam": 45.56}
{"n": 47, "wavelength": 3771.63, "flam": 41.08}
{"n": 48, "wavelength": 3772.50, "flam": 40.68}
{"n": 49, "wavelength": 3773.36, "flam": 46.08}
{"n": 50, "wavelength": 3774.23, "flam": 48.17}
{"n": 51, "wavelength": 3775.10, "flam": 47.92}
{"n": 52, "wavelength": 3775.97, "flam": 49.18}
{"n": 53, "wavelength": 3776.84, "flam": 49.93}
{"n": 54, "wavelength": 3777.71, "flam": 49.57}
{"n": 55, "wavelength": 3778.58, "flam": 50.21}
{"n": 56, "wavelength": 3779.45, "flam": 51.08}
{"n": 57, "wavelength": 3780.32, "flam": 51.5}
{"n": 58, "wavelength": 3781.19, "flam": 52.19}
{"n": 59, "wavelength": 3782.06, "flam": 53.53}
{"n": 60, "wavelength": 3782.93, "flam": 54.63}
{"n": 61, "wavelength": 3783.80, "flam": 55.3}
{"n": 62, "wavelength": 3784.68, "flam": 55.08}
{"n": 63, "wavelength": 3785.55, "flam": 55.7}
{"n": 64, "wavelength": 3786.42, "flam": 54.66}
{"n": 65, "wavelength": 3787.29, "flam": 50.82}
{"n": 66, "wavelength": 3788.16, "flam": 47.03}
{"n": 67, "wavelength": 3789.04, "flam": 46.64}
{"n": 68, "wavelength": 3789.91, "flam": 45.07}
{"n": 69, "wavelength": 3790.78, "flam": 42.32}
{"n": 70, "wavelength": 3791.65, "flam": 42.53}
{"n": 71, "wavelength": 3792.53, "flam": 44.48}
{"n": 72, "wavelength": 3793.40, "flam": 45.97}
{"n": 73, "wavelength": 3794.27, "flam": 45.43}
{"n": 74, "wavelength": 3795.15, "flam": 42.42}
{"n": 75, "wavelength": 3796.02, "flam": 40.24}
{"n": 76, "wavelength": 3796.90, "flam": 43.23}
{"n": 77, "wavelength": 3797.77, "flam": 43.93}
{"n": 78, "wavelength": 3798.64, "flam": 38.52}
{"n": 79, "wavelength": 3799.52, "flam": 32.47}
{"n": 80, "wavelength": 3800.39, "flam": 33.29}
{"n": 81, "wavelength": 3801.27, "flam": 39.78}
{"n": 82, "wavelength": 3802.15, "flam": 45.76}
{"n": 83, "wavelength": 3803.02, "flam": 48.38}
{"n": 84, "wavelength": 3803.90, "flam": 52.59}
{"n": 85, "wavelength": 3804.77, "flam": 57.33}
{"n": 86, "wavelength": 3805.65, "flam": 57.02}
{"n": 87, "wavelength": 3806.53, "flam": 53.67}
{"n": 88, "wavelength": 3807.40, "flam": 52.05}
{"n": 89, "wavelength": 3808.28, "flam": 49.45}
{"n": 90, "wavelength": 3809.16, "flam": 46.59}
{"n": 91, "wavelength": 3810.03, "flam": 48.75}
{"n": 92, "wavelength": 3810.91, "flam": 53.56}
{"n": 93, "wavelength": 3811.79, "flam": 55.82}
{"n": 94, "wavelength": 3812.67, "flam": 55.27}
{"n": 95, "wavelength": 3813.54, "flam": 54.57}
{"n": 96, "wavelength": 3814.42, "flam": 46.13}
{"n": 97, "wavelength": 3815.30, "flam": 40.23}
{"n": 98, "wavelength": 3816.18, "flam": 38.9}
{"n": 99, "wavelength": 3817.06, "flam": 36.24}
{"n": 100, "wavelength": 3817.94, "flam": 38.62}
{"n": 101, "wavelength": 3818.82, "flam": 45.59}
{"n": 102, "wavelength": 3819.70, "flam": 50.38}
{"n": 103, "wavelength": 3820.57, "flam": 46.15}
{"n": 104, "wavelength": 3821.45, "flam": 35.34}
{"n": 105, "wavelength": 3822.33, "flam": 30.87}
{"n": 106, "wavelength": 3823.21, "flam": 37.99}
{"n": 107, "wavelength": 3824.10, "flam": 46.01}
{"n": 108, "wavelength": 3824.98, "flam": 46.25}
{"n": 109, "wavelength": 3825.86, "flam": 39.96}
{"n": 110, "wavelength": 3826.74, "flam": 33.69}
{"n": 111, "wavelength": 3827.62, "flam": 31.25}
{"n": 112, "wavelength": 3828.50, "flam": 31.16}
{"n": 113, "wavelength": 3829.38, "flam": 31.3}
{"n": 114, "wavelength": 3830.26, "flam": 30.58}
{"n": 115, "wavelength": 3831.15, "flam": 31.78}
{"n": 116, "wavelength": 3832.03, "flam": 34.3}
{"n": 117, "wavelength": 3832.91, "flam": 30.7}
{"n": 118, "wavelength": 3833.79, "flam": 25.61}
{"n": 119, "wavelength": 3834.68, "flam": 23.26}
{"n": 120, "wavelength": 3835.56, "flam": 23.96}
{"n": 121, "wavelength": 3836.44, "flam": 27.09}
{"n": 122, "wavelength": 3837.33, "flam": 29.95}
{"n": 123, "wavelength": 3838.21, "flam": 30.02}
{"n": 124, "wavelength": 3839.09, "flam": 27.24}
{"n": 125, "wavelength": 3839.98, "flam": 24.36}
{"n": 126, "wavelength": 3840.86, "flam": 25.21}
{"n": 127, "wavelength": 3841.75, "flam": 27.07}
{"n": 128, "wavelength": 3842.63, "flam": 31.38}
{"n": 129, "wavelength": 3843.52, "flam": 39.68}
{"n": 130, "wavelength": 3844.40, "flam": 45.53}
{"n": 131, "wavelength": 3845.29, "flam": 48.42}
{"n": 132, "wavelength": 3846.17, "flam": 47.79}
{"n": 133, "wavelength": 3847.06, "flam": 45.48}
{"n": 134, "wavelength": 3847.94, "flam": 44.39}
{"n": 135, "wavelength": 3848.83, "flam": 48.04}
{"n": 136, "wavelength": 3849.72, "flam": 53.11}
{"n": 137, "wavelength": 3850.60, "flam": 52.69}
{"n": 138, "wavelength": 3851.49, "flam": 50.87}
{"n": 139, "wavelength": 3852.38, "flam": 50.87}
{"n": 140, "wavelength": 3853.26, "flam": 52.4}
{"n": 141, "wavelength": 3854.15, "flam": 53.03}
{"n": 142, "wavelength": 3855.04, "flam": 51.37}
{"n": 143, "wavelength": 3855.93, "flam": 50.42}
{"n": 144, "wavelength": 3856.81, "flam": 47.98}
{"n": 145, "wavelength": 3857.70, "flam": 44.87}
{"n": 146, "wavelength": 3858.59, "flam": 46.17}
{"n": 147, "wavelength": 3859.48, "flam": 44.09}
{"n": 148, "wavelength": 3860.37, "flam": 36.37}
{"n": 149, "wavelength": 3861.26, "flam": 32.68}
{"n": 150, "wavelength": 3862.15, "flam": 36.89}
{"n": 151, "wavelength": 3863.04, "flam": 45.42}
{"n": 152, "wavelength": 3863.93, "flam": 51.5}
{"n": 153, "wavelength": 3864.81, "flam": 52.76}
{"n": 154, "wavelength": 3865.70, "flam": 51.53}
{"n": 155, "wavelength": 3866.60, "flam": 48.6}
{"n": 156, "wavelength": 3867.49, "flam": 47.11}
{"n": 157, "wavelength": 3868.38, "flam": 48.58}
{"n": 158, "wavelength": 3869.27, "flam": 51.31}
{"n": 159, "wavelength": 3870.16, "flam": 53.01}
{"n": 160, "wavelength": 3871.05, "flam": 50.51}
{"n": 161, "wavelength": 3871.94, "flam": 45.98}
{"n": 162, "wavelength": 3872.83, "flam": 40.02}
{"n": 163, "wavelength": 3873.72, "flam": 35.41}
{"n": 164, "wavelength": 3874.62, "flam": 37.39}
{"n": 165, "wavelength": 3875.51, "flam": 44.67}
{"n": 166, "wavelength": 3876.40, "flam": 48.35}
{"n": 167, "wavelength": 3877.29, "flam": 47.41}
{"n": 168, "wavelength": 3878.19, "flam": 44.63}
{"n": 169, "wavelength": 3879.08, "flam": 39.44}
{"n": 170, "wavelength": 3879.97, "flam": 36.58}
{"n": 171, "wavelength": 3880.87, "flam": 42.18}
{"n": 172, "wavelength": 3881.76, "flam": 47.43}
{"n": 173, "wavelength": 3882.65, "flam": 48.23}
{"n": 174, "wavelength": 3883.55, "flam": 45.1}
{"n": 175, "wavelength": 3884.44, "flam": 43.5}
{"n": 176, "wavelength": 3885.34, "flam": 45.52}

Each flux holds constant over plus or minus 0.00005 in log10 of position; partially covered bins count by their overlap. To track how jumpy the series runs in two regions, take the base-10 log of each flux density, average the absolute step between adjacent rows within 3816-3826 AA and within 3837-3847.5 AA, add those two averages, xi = 0.095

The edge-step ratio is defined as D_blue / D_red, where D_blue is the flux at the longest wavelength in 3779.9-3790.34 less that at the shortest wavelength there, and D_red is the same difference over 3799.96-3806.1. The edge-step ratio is -0.3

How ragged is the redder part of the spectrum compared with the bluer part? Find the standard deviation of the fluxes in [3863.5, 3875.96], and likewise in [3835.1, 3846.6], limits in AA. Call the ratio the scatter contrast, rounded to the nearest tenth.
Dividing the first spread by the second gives 0.6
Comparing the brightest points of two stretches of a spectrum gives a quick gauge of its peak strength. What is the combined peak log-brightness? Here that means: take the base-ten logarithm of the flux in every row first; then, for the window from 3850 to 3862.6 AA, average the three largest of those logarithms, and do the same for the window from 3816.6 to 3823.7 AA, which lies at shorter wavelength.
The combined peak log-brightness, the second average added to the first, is 3.40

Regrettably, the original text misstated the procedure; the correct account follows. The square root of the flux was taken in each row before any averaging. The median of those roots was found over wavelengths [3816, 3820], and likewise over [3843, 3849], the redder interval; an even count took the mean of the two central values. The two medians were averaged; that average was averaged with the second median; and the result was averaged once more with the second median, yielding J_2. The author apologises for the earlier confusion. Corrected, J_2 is 6.7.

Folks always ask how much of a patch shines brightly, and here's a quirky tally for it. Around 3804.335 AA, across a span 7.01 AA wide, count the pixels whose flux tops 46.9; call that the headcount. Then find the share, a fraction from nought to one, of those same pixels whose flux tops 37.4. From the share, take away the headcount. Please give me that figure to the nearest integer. -5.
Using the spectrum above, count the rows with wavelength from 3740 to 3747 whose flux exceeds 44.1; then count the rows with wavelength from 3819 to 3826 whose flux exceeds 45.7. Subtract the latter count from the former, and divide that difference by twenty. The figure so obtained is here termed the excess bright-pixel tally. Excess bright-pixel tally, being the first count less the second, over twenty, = 0.0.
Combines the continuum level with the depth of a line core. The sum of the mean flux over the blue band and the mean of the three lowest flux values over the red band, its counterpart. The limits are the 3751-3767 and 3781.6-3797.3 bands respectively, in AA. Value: 84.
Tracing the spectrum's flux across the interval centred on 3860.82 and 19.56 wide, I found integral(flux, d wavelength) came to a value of 931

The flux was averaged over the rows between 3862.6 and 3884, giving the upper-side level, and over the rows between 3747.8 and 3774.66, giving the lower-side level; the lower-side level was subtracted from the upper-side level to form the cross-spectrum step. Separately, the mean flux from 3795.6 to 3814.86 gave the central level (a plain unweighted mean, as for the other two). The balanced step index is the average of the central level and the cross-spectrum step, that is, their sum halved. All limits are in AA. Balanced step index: 26.2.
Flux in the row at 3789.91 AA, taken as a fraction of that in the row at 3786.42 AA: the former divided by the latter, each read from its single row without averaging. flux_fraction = 0.82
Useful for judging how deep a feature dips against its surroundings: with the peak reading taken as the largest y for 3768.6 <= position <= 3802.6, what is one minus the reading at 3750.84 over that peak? 0.60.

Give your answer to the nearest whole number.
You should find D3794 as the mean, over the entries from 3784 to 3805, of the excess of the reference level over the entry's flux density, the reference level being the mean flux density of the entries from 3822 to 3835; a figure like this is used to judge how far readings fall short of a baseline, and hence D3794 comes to -12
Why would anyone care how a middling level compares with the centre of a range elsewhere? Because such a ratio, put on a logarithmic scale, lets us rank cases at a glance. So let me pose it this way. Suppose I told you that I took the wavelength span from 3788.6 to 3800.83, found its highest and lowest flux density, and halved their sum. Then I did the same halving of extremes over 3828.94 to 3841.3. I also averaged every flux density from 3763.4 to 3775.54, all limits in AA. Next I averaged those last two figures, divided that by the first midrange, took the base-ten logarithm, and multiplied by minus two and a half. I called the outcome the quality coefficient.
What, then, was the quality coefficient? 0.1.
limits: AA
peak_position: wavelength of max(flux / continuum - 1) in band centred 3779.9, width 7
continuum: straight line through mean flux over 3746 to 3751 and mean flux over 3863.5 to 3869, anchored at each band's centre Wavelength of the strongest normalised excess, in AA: 3782.93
